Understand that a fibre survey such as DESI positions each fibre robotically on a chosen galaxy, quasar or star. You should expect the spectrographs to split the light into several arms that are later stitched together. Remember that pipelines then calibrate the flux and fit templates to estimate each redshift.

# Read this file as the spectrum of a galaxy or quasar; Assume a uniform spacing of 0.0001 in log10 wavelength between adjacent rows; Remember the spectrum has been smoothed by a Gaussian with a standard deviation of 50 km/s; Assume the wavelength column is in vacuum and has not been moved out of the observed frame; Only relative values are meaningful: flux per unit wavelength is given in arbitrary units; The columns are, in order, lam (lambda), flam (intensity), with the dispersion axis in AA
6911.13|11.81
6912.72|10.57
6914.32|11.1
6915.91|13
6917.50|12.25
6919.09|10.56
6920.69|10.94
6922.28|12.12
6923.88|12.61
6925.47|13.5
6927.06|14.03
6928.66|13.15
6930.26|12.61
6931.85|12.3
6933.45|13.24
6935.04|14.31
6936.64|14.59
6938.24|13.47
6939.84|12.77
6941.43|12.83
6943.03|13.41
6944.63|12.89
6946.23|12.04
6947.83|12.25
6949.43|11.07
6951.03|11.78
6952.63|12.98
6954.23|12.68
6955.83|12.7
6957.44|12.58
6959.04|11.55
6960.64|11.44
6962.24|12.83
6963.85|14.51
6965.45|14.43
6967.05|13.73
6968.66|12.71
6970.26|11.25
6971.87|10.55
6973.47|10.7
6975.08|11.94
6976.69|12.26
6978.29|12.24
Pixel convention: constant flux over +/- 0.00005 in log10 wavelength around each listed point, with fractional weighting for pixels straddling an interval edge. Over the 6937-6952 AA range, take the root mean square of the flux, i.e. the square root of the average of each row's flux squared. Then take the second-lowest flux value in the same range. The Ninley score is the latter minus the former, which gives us -0.74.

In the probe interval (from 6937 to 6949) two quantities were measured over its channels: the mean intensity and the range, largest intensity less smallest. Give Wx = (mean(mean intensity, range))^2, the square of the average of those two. 51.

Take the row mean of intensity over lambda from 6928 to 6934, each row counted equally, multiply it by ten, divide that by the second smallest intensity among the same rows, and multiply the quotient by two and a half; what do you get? 25.4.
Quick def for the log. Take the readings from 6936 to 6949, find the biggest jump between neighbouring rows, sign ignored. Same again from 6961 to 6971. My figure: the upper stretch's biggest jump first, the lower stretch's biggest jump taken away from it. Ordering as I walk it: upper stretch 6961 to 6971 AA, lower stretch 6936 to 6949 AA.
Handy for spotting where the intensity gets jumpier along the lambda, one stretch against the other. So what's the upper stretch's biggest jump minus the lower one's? 0.6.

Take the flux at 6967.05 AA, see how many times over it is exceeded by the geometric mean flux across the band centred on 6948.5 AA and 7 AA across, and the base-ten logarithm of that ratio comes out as -0.067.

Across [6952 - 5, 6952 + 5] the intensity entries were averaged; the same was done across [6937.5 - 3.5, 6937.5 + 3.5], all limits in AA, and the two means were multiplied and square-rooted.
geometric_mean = 13.0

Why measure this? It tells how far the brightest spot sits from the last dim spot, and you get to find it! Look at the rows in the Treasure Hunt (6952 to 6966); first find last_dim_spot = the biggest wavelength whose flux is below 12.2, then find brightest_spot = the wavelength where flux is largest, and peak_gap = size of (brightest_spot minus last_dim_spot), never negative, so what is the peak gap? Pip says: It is 3.2 AA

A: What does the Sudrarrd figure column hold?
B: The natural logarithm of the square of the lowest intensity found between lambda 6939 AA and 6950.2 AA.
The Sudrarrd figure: 4.81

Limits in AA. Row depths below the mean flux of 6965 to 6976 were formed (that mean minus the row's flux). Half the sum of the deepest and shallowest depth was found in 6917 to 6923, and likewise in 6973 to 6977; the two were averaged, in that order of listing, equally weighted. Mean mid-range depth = 0.7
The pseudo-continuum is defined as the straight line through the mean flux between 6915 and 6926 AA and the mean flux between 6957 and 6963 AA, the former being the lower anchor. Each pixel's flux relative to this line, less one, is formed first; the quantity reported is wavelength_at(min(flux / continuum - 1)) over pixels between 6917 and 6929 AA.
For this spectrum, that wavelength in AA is 6919.09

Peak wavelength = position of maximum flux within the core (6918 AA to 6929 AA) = 6927.06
